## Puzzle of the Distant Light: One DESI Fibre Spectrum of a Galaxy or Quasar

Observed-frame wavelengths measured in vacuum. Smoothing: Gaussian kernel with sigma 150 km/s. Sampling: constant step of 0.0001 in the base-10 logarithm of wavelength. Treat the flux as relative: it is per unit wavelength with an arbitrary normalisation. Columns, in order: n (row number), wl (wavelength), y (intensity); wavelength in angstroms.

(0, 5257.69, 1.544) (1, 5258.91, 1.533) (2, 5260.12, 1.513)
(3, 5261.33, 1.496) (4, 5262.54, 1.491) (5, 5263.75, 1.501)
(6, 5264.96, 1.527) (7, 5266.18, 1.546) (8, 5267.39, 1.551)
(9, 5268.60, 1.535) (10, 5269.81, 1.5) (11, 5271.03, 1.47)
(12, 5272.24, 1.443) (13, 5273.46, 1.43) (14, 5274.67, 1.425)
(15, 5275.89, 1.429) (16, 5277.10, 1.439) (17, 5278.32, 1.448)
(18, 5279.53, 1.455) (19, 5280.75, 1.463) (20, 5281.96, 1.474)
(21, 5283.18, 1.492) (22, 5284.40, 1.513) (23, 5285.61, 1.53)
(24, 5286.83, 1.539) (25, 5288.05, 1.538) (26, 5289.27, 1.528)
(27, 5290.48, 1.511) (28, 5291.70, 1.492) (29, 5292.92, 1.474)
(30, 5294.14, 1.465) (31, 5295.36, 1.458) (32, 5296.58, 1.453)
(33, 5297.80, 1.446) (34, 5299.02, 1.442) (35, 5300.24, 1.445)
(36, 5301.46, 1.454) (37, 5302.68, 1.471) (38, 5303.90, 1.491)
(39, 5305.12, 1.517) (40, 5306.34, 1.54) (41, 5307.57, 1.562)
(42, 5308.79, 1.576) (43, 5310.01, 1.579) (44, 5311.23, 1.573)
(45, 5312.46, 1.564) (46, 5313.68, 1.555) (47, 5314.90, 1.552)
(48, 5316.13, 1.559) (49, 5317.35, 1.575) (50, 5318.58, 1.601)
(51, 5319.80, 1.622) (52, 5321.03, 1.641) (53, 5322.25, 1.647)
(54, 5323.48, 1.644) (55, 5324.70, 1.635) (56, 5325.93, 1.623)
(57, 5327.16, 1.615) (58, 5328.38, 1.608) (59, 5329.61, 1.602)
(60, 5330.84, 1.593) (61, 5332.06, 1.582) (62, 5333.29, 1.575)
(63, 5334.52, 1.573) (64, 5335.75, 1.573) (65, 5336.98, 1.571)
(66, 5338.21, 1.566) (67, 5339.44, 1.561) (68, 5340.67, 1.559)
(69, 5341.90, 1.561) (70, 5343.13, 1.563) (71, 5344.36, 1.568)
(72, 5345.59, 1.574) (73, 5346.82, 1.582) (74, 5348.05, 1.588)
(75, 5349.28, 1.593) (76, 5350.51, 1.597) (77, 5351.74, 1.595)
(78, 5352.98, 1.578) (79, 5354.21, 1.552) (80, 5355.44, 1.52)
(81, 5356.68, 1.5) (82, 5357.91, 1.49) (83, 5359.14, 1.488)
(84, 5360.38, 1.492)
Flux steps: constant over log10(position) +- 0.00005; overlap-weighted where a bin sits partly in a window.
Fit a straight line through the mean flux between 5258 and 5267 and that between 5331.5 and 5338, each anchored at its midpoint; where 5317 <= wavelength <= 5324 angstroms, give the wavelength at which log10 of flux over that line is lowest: 5317.35 angstroms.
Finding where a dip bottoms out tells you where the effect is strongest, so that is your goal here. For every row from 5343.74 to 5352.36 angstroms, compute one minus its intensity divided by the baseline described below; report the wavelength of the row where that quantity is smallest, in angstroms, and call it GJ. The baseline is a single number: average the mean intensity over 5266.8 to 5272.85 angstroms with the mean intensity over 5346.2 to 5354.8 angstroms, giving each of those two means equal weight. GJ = 5350.51 angstroms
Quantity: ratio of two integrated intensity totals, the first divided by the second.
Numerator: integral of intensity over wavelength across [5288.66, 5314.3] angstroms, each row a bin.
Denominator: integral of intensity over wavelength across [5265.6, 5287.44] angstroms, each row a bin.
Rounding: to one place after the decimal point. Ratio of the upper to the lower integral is 1.2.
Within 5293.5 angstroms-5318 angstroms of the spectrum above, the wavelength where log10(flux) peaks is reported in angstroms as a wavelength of 5310.01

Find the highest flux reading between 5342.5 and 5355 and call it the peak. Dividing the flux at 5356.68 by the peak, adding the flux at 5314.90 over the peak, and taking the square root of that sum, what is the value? 1.38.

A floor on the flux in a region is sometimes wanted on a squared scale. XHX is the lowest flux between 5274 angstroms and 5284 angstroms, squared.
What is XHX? 2.03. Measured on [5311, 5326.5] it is 2.41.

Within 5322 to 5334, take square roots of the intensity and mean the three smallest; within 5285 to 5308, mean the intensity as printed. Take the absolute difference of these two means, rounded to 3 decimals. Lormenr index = 0.234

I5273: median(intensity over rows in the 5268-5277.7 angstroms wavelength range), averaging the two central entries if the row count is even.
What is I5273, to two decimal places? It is 1.44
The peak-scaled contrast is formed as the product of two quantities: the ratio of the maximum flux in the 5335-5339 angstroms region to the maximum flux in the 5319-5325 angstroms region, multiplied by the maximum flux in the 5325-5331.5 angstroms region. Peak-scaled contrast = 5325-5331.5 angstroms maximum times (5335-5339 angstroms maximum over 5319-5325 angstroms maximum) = 1.55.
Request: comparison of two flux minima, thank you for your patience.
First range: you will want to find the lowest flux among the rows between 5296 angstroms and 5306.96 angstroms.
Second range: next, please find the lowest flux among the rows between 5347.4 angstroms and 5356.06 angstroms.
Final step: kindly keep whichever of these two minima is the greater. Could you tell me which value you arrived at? 1.520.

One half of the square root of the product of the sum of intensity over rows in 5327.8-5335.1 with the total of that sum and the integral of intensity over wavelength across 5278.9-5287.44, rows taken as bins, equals 7.3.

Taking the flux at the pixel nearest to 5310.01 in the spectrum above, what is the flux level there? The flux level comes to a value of 1.579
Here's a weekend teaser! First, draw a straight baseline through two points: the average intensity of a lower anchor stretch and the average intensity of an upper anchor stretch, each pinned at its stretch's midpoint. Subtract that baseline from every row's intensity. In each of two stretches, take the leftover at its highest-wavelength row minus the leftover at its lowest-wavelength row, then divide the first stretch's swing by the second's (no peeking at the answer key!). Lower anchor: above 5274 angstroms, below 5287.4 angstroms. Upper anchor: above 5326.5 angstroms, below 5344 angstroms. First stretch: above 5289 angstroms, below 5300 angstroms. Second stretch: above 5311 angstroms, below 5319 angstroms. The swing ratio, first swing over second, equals -7.6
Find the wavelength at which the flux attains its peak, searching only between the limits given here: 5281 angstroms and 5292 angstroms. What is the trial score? 5286.83 angstroms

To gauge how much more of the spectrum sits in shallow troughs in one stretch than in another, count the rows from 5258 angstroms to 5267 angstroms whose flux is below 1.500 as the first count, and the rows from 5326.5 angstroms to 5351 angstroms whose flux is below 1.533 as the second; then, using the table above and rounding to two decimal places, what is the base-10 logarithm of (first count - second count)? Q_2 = 0.30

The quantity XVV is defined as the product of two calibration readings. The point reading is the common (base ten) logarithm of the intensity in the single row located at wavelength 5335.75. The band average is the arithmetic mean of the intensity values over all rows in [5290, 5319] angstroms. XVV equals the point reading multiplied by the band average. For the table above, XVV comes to 0.298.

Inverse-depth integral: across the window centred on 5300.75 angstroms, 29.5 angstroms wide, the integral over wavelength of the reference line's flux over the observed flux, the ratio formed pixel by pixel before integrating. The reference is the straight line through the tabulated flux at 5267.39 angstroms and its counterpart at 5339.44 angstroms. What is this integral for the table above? 30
